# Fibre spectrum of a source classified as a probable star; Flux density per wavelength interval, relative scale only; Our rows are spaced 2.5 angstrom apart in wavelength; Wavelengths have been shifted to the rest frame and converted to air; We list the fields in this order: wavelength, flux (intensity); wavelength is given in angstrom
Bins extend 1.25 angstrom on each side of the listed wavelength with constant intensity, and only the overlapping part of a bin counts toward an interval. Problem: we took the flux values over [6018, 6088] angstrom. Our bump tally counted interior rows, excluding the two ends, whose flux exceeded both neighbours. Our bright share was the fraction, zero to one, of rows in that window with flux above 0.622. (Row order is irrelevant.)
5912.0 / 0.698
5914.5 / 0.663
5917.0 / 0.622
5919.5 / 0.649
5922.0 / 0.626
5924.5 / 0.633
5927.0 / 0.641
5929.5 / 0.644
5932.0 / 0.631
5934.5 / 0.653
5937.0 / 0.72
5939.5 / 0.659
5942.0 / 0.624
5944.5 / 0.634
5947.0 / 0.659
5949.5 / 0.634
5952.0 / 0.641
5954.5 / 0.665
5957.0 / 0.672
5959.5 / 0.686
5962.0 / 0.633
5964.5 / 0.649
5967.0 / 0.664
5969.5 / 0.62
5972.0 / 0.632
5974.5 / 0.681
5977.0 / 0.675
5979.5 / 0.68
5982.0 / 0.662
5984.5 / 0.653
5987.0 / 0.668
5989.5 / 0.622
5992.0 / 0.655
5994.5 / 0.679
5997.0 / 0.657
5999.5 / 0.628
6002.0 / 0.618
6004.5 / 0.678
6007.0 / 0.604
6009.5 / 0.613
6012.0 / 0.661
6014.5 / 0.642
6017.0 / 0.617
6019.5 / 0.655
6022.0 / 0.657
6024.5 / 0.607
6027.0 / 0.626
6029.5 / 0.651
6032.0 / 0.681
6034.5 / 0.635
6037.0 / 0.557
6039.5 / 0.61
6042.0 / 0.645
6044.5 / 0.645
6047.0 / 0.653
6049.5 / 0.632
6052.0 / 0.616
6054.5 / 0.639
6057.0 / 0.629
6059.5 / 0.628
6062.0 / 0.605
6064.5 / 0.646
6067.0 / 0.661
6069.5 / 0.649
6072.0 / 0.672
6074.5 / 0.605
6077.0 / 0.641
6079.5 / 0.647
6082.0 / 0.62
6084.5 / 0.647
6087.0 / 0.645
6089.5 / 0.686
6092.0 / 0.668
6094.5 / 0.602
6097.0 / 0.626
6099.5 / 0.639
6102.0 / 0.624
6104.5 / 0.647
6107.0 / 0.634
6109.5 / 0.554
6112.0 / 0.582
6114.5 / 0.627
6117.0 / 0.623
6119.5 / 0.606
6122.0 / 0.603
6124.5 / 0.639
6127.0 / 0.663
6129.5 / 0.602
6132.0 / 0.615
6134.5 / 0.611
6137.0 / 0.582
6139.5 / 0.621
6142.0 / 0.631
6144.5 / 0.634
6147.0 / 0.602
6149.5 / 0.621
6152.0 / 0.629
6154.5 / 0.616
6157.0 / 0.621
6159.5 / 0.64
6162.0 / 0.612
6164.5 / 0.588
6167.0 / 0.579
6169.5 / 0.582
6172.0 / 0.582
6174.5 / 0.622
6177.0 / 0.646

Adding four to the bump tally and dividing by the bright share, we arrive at 16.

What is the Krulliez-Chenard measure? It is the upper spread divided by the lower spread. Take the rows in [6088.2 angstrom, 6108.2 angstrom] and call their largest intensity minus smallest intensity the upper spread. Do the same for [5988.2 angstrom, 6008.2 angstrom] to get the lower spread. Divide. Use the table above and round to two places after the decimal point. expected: 1.12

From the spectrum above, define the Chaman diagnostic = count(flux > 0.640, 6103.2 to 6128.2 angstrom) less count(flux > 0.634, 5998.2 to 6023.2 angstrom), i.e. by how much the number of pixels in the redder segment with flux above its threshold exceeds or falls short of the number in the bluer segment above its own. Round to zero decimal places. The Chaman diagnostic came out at -3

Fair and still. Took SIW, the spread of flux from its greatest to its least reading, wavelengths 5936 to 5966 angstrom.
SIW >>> 0.096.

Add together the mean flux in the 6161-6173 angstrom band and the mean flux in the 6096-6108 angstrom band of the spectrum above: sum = 1.22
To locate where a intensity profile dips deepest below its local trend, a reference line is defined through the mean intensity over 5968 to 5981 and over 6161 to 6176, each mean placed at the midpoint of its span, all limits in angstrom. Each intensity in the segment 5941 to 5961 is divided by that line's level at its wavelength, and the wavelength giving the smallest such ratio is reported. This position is 5942.0 angstrom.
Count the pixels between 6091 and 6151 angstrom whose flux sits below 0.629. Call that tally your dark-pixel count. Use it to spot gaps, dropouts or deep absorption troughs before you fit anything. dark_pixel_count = 16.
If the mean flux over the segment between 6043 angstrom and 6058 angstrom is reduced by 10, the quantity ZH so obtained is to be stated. -9.364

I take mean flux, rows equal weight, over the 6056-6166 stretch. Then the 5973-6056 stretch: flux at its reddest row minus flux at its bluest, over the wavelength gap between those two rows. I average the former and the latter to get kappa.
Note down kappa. 0.313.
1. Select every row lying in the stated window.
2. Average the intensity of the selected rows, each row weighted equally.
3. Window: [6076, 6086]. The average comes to 0.639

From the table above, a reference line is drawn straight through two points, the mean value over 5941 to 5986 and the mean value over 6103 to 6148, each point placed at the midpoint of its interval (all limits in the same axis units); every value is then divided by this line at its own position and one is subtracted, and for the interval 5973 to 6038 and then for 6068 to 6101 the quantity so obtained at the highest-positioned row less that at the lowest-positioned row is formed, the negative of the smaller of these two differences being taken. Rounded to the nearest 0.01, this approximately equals 0.17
